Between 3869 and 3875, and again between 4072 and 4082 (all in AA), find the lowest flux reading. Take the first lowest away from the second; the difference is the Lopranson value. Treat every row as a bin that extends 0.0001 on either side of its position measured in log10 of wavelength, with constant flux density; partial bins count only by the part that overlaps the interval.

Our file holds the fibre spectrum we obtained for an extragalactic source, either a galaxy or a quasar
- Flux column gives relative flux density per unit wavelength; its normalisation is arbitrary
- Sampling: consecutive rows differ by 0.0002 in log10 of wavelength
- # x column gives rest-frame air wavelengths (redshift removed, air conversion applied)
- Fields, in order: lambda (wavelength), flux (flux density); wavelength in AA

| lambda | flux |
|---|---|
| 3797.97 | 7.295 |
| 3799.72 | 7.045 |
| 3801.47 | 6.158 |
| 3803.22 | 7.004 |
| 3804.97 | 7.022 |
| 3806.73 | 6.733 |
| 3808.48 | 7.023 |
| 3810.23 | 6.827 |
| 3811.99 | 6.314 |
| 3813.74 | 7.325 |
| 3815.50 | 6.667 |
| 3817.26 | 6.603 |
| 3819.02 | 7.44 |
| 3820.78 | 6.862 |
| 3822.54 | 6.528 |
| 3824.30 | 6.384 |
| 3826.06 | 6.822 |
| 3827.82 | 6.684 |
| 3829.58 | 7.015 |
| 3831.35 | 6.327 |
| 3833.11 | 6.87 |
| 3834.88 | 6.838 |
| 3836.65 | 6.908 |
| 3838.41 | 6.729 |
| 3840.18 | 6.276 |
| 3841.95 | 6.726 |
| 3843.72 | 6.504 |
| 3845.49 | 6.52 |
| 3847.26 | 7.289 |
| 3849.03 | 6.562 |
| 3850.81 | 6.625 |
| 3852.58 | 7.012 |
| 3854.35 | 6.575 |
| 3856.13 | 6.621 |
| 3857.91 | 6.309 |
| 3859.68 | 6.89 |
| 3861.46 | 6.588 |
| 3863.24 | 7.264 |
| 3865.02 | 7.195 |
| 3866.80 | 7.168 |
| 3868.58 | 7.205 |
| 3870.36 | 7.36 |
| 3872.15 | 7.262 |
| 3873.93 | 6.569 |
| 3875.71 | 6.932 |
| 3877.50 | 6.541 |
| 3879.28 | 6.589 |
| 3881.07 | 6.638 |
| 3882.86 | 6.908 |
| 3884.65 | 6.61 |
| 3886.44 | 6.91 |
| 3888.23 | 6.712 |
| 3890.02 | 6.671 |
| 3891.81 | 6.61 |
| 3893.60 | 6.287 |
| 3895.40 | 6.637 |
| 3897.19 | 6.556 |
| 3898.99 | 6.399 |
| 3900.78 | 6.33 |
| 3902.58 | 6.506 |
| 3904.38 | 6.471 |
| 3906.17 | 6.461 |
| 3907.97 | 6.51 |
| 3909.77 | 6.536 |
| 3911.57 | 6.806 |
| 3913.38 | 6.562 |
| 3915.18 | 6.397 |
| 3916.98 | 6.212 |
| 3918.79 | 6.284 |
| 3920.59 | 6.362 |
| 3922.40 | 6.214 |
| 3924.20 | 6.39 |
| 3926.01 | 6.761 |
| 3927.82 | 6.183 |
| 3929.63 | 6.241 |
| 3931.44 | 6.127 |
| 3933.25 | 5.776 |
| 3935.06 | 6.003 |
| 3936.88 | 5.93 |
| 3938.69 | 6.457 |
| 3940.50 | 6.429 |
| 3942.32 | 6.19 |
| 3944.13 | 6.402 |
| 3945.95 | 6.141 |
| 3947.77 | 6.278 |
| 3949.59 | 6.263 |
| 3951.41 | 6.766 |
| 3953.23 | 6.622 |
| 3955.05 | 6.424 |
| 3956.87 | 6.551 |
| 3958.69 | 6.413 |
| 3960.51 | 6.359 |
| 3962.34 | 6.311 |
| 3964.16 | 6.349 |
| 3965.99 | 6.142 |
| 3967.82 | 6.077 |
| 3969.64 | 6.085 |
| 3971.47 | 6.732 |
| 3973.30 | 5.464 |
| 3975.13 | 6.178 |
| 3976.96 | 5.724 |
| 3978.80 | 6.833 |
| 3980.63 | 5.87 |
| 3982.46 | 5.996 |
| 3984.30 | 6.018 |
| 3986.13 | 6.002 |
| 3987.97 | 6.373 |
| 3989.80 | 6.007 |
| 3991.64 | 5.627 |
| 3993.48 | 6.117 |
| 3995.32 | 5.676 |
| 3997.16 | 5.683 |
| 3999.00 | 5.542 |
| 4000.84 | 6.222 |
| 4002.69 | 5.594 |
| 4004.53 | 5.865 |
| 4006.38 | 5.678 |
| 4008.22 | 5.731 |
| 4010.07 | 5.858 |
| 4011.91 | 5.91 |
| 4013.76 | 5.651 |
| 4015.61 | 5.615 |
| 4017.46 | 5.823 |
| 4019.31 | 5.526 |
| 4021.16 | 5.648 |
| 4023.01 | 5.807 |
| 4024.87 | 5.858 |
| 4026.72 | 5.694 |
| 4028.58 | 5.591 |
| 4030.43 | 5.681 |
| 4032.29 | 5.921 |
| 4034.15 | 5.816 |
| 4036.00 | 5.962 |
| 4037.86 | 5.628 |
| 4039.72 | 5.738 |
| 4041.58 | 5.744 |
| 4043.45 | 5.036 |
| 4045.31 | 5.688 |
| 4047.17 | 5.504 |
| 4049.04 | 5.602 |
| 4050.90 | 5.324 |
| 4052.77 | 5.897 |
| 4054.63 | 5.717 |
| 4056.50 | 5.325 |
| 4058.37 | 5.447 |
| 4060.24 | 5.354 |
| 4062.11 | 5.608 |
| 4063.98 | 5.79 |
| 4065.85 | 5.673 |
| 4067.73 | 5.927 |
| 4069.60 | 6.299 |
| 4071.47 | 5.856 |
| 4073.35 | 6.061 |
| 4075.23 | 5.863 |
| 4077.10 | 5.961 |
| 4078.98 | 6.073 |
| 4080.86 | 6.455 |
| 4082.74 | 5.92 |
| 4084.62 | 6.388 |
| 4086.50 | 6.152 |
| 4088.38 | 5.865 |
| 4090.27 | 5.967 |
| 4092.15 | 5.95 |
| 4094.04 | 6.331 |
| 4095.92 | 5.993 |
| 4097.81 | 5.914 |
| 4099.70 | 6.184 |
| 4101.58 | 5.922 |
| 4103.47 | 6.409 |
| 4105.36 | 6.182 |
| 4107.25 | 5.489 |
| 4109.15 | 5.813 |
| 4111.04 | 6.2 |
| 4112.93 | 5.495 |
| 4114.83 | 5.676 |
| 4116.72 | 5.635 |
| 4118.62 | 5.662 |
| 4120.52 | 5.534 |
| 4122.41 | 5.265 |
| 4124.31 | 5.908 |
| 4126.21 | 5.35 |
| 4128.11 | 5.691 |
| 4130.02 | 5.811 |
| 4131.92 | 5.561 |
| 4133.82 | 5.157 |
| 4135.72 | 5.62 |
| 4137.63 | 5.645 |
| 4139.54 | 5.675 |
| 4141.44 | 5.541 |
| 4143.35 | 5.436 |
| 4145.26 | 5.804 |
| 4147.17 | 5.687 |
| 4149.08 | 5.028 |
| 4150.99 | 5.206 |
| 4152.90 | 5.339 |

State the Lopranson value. -0.71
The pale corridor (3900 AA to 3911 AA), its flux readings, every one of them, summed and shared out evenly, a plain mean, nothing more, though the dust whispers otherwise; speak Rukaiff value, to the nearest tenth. 6.5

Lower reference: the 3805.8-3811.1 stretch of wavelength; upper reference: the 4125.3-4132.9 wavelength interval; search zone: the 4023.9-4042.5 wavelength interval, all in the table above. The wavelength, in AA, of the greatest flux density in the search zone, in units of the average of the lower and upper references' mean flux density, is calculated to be 4036.00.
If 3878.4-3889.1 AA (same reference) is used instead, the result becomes 3886.44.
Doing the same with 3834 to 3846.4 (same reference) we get 3836.65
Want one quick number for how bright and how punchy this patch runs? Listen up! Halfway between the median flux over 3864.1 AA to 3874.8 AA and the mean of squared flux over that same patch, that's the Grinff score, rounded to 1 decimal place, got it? 29.0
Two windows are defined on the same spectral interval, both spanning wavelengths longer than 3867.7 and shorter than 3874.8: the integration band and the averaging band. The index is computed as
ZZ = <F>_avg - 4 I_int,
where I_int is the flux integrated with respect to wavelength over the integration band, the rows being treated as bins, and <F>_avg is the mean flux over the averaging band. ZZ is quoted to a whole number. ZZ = -195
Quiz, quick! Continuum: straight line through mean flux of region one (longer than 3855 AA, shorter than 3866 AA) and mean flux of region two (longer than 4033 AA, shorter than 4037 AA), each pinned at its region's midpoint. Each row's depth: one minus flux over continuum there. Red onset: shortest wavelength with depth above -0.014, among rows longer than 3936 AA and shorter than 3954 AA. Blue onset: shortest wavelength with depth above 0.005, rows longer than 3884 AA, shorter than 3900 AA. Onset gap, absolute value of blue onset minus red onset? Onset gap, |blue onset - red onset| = 52.2 AA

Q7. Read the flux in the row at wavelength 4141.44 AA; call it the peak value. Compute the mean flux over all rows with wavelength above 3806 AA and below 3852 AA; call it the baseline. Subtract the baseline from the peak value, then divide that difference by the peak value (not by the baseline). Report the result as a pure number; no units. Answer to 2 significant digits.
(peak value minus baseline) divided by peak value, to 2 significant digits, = -0.22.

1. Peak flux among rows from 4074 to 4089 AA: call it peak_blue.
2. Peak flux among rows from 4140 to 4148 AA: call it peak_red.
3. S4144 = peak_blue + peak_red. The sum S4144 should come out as 12.3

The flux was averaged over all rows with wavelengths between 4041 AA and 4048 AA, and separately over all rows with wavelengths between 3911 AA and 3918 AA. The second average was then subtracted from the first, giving -1.0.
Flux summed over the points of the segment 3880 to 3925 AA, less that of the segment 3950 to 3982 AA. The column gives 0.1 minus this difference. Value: -56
